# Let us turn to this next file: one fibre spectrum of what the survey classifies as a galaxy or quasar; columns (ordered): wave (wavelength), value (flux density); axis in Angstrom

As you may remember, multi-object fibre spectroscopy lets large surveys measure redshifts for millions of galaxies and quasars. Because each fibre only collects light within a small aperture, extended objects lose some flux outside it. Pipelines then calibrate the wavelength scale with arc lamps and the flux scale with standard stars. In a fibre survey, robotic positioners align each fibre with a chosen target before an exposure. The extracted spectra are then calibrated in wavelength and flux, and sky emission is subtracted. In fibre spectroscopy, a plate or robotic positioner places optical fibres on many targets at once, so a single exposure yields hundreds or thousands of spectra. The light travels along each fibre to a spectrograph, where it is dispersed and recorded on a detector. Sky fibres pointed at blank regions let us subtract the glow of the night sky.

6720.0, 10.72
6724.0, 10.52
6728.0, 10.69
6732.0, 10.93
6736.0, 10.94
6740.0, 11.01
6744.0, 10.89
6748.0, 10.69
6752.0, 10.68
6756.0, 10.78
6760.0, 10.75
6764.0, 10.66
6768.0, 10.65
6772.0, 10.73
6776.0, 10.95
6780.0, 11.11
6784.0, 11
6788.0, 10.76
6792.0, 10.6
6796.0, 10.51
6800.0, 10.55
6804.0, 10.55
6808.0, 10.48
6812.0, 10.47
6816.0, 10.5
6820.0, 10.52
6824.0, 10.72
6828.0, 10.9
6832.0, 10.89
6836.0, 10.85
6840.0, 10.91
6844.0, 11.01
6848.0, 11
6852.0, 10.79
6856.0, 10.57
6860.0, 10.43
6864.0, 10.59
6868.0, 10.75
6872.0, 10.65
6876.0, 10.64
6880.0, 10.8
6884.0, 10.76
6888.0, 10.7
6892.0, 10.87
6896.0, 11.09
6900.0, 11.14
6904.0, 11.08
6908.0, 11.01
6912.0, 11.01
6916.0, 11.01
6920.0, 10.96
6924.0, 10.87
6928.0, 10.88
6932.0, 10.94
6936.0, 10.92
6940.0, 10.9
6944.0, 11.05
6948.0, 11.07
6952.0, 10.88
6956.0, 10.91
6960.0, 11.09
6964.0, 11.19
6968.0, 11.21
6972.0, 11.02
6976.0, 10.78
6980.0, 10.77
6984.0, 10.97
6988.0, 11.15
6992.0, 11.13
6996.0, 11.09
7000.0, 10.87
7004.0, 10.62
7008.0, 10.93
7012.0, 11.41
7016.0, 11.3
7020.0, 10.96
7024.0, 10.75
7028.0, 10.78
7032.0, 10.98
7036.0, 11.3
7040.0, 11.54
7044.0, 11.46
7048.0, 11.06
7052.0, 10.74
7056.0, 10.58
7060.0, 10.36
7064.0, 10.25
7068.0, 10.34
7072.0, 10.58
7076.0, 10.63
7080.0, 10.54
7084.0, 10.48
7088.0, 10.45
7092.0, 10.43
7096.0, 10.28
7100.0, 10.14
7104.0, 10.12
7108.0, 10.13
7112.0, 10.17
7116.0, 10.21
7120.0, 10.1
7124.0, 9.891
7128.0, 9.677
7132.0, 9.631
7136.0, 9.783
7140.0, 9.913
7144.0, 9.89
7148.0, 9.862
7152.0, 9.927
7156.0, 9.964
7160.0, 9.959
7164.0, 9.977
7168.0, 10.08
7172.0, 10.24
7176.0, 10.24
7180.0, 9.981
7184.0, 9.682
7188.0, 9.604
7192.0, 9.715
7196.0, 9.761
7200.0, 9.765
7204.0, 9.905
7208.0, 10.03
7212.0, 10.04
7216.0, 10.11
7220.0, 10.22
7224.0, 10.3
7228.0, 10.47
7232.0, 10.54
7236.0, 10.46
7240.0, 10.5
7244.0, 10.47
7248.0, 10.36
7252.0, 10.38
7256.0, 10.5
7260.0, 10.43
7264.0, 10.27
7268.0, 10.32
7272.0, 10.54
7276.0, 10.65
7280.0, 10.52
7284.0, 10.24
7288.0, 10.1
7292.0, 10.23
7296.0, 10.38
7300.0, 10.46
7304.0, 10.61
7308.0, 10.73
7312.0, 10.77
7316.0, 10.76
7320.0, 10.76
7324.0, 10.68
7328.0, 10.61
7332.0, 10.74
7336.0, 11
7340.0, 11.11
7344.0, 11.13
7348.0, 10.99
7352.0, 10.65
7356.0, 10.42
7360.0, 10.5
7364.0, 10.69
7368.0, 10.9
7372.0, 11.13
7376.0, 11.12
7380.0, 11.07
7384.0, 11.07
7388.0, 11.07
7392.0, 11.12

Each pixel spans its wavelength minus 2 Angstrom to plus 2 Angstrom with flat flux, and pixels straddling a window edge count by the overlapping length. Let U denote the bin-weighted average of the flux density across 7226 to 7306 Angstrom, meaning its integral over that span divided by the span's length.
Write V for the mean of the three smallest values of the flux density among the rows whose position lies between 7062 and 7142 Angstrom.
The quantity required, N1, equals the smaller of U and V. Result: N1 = 9.7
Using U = 10.42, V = 9.7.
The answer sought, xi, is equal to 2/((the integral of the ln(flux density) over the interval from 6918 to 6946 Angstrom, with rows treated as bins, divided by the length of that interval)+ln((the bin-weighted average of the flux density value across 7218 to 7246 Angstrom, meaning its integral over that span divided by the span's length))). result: 0.422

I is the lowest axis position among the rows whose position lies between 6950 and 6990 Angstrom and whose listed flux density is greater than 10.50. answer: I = 6952.0 Angstrom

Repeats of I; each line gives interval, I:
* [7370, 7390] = 7372.0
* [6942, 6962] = 6944.0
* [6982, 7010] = 6984.0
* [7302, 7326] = 7304.0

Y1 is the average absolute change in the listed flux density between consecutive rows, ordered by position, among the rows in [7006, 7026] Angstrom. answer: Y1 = 0.285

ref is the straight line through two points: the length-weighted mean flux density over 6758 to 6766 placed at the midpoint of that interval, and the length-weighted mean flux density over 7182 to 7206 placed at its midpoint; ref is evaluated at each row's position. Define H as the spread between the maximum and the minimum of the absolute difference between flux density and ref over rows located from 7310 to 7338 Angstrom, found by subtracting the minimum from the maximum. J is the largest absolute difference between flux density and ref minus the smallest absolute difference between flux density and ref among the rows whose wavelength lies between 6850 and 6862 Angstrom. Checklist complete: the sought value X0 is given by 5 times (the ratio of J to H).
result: 2.8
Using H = 0.41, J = 0.23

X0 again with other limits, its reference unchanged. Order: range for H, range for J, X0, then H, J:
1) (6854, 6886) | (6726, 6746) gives 2.7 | 0.30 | 0.16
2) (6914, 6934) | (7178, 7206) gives 7.5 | 0.12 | 0.18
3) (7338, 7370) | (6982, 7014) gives 5.9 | 0.68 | 0.81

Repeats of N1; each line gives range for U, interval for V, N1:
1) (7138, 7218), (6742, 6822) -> 9.9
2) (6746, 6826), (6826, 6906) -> 10.5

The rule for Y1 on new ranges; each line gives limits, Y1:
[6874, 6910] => 0.104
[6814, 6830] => 0.133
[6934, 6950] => 0.063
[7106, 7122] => 0.063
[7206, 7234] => 0.085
